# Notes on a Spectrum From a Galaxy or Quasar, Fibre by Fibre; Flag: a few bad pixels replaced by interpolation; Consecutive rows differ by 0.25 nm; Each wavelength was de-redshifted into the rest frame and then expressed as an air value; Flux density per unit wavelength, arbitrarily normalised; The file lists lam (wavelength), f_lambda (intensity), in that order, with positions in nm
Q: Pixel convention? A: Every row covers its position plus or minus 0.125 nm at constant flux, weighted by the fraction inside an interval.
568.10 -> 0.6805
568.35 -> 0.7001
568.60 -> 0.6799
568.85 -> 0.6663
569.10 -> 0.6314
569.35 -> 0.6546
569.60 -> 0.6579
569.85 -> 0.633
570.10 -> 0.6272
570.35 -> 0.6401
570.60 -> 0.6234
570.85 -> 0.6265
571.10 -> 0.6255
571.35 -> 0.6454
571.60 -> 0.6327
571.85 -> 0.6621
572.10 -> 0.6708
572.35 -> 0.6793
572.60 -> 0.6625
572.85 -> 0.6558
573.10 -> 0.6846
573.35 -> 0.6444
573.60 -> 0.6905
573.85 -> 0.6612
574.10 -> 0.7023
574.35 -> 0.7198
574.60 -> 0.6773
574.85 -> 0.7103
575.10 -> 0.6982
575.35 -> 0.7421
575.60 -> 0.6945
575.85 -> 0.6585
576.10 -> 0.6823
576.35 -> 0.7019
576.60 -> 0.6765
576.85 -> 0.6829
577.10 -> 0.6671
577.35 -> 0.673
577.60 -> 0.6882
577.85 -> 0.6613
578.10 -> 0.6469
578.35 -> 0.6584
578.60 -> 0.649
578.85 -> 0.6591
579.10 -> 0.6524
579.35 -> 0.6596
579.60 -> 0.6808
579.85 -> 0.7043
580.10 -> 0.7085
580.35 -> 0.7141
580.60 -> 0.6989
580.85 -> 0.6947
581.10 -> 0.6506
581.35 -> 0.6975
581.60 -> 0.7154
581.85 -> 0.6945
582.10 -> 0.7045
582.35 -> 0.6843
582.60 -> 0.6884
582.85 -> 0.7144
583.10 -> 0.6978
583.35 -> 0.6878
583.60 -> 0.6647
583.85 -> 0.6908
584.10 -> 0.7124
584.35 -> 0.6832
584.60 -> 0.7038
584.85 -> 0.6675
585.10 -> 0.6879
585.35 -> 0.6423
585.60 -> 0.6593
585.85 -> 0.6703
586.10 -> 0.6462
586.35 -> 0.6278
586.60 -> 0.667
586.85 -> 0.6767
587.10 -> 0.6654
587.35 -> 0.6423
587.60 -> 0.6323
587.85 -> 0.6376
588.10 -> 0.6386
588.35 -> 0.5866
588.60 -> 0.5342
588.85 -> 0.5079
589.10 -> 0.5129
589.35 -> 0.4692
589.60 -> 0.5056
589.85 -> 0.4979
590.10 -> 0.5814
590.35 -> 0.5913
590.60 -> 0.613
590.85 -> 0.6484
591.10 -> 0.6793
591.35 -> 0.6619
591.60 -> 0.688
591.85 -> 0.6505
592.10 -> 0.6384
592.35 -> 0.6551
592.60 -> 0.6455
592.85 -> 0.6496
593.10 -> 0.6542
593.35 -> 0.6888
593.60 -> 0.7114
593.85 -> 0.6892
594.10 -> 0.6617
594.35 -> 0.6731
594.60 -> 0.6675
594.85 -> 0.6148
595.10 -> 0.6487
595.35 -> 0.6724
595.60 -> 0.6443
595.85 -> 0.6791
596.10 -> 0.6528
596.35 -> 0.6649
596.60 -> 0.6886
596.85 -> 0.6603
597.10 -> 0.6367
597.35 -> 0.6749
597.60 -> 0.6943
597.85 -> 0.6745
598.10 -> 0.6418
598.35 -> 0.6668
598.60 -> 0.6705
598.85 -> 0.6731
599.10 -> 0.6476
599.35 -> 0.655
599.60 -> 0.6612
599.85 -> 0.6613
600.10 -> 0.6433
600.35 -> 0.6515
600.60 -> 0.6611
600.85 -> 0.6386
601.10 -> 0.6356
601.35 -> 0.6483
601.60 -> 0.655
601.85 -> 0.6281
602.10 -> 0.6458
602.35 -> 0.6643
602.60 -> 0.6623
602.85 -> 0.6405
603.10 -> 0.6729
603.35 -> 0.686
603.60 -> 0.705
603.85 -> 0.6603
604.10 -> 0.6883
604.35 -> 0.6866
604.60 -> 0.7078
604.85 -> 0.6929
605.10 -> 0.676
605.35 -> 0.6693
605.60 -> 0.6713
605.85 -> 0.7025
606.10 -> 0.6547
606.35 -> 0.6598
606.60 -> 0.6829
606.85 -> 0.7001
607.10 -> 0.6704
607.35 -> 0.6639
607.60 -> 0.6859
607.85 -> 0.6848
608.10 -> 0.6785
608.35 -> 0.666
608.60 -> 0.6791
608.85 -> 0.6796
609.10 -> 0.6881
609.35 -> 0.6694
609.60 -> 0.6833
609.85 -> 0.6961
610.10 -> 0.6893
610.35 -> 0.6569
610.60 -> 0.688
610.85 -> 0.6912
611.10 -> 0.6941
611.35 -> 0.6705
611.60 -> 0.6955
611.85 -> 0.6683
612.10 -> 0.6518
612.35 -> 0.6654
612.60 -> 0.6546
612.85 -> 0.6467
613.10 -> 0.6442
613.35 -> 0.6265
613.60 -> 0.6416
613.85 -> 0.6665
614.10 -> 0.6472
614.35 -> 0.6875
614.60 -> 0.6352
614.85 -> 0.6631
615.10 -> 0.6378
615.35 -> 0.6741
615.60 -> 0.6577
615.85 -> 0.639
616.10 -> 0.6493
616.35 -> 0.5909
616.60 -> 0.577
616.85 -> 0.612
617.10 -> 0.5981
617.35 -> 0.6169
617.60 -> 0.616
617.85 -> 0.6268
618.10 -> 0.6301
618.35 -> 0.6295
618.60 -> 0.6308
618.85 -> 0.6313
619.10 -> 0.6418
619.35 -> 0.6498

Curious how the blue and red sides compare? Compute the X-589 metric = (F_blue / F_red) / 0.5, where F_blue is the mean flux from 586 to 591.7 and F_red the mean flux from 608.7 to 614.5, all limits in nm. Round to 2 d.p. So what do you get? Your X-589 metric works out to 1.81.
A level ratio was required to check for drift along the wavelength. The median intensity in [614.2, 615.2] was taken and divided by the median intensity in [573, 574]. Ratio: 0.97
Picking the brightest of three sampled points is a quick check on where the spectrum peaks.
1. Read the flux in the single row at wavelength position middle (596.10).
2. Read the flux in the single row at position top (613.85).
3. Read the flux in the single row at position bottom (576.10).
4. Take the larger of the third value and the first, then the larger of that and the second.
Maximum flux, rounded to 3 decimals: 0.682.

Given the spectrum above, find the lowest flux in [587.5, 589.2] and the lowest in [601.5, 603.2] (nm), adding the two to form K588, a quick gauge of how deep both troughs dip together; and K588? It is 1.14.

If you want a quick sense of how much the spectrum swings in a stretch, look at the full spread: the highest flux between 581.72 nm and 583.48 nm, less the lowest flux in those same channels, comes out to 0.030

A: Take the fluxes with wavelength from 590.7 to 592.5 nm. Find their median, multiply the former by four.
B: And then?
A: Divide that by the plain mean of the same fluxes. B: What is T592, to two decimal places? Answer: 3.97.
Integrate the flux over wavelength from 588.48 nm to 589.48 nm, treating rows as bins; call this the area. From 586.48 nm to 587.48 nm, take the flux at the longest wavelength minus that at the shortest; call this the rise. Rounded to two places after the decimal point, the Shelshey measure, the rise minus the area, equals -0.53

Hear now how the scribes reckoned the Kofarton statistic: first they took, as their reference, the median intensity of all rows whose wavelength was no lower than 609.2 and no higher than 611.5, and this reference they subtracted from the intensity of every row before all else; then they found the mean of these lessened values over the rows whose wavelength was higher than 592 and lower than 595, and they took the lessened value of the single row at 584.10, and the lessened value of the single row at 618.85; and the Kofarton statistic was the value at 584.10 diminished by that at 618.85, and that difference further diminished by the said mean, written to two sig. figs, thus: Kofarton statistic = 0.11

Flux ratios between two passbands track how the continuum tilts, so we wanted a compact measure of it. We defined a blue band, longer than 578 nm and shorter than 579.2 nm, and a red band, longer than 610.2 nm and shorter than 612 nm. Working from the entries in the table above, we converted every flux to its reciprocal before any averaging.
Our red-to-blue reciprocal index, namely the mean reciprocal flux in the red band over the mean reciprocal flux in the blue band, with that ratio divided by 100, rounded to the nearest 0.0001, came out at 0.0096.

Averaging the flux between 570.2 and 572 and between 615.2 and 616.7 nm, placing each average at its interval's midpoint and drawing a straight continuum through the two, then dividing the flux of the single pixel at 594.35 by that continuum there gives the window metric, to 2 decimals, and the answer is 1.06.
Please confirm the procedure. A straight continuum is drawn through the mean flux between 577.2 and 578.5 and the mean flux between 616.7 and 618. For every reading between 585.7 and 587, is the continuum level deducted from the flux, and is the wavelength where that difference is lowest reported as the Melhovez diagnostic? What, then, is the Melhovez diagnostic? 586.35 nm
